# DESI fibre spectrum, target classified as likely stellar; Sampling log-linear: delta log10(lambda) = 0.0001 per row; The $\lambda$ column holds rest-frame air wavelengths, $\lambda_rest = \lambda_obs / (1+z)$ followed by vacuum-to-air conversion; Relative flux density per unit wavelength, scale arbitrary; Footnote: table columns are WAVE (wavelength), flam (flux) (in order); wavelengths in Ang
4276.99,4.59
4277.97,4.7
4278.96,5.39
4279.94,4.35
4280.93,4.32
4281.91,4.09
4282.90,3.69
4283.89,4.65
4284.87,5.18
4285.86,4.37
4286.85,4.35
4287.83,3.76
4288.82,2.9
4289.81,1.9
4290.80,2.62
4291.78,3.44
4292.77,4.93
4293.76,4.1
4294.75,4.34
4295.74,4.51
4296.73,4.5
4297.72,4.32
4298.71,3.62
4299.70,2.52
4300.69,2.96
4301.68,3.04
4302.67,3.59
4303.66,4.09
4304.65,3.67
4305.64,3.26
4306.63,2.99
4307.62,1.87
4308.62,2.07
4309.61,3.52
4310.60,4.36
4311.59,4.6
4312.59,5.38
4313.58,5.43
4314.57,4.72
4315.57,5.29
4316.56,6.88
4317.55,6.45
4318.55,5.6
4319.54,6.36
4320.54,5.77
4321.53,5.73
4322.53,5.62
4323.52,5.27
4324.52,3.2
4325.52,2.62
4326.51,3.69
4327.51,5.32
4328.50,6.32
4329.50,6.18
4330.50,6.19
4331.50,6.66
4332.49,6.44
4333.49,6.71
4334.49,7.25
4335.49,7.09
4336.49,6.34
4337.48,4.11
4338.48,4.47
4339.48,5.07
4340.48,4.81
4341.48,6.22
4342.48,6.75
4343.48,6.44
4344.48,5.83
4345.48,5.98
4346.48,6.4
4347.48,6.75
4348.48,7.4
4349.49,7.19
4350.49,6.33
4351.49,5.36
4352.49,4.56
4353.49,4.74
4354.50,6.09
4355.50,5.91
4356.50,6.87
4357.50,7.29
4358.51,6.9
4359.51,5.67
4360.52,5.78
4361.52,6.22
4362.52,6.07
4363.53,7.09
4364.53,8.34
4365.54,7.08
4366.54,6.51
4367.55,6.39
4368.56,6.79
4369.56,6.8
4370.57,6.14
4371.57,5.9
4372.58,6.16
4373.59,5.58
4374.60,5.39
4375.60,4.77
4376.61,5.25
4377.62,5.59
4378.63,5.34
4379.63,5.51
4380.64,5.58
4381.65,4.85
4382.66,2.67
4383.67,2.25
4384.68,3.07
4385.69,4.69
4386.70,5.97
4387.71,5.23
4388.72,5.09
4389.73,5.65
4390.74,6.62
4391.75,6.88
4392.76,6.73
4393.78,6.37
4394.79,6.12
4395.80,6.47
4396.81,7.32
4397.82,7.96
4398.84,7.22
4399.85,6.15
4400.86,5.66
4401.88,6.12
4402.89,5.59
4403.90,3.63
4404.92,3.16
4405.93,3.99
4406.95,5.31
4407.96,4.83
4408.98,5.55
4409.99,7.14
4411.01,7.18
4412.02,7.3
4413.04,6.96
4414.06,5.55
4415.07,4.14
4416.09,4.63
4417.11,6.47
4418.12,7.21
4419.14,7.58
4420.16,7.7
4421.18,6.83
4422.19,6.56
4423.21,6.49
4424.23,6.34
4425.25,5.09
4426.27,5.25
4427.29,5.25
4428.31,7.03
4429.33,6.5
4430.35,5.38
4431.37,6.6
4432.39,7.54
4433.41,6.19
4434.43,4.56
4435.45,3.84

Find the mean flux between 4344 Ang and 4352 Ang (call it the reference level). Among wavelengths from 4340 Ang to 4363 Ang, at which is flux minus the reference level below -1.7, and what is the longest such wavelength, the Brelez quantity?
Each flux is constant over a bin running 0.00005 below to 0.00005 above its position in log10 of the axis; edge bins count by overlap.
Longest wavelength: 4352.49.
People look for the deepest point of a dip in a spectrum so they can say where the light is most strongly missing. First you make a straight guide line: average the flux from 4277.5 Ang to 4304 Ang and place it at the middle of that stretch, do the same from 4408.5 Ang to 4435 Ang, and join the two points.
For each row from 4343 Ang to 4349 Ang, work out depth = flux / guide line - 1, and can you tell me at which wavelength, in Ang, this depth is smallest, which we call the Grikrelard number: 4344.48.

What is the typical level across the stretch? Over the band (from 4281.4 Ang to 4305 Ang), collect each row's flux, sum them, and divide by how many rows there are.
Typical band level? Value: 3.80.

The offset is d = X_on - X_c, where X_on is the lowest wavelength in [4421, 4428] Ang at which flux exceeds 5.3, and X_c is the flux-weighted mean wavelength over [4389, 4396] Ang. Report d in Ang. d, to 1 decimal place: 28.4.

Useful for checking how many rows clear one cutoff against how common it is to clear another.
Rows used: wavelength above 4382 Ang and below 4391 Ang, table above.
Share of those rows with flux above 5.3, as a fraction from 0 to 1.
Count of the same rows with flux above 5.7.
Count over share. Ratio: 6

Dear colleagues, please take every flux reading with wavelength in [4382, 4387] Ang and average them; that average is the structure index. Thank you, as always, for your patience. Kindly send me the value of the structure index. 3.7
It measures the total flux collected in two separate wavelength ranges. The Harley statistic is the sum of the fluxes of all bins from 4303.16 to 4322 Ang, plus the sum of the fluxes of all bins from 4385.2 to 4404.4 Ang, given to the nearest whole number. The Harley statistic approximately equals 204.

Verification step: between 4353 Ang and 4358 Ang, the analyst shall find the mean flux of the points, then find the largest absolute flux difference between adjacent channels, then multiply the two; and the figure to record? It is 8.3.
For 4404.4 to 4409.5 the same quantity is 6.0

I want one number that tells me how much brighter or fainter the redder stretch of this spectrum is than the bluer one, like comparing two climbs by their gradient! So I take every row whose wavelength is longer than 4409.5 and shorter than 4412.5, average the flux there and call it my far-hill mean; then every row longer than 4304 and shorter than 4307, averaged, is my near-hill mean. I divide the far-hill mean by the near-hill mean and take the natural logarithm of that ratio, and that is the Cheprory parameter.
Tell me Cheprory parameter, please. 0.8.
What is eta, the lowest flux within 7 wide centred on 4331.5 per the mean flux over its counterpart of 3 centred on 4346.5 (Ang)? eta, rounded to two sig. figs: 0.97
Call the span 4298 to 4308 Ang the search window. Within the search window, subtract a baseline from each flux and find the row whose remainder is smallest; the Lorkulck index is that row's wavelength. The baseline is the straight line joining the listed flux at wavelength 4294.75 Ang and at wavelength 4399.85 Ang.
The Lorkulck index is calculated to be 4307.62 Ang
